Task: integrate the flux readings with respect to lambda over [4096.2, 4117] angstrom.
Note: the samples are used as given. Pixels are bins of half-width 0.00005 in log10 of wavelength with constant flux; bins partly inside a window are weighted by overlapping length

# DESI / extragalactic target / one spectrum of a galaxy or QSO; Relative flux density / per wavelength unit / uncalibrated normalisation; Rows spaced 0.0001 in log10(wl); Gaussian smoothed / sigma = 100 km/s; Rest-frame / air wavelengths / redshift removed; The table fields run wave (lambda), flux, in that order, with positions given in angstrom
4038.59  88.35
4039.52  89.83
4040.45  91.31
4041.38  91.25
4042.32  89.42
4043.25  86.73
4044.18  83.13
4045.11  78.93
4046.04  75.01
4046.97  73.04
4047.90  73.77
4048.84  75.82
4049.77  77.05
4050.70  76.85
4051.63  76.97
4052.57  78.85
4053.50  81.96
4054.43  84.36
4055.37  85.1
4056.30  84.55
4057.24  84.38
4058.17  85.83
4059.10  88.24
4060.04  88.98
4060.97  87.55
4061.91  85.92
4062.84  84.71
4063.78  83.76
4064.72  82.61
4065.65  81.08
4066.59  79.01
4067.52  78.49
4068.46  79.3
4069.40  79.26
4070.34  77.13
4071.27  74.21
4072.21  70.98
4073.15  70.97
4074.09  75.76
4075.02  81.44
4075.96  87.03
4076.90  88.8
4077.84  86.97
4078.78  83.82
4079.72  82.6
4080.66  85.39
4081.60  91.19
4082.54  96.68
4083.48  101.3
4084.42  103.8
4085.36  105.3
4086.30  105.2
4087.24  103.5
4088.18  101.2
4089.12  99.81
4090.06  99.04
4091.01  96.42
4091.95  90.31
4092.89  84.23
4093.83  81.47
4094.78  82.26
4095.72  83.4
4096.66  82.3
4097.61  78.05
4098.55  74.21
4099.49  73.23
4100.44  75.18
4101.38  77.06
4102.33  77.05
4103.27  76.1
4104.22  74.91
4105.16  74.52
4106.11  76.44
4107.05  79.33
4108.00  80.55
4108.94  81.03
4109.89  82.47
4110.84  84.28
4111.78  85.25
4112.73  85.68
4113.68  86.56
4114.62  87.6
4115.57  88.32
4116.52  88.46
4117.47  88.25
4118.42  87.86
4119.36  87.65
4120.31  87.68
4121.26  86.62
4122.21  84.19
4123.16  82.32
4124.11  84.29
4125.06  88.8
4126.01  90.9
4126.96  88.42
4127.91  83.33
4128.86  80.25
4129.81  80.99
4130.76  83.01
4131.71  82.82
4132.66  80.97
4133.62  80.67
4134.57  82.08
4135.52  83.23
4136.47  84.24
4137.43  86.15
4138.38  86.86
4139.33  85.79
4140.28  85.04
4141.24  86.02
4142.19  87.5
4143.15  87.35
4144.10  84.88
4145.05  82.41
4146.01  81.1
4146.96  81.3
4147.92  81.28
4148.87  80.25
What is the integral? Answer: 1672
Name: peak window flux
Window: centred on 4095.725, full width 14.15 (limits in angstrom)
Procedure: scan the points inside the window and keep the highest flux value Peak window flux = 99.81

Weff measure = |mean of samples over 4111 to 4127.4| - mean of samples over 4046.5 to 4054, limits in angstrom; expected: 10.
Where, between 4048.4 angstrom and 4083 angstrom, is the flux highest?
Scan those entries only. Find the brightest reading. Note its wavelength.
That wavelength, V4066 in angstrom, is 4082.54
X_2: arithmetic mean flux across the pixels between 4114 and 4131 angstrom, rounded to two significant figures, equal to 86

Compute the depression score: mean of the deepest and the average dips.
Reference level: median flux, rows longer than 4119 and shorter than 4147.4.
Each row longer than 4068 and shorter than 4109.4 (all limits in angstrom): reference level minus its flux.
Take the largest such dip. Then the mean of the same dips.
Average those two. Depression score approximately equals 6.4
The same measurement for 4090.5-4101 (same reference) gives 6.7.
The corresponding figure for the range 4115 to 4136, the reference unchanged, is 1.6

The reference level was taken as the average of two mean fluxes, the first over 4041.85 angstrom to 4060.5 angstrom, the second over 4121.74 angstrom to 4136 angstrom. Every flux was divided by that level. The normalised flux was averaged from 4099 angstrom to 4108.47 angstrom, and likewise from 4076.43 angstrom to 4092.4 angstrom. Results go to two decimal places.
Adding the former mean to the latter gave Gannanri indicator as 2.08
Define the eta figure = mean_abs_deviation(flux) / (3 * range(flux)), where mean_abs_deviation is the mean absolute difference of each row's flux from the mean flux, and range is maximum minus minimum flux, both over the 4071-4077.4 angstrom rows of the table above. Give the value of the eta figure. 0.117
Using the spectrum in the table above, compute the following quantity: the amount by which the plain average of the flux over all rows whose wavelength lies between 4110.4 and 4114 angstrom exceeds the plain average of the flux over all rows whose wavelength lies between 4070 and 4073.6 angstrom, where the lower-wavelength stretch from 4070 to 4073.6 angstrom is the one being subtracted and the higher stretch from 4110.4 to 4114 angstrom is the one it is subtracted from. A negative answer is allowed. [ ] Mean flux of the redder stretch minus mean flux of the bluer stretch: 12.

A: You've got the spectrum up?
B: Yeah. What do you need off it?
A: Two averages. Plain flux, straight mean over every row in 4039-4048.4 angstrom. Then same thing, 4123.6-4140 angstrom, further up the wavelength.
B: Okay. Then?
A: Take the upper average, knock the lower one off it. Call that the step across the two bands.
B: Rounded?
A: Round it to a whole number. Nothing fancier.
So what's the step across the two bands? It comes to 1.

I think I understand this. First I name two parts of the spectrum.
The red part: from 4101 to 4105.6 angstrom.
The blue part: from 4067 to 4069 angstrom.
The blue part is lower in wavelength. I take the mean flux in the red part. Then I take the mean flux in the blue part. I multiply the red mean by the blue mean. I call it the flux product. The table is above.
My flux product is 5990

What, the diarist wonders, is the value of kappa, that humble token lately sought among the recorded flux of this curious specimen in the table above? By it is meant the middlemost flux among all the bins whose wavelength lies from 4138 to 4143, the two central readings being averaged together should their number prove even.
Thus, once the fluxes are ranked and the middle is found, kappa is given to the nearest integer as 86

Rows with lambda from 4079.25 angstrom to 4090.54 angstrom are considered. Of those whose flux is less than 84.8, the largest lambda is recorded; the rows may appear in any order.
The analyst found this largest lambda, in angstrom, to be 4079.72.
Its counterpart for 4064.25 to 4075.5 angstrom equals 4075.02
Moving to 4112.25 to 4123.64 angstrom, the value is 4123.16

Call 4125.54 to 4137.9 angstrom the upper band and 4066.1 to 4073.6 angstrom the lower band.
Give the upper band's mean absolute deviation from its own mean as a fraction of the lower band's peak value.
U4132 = 0.030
